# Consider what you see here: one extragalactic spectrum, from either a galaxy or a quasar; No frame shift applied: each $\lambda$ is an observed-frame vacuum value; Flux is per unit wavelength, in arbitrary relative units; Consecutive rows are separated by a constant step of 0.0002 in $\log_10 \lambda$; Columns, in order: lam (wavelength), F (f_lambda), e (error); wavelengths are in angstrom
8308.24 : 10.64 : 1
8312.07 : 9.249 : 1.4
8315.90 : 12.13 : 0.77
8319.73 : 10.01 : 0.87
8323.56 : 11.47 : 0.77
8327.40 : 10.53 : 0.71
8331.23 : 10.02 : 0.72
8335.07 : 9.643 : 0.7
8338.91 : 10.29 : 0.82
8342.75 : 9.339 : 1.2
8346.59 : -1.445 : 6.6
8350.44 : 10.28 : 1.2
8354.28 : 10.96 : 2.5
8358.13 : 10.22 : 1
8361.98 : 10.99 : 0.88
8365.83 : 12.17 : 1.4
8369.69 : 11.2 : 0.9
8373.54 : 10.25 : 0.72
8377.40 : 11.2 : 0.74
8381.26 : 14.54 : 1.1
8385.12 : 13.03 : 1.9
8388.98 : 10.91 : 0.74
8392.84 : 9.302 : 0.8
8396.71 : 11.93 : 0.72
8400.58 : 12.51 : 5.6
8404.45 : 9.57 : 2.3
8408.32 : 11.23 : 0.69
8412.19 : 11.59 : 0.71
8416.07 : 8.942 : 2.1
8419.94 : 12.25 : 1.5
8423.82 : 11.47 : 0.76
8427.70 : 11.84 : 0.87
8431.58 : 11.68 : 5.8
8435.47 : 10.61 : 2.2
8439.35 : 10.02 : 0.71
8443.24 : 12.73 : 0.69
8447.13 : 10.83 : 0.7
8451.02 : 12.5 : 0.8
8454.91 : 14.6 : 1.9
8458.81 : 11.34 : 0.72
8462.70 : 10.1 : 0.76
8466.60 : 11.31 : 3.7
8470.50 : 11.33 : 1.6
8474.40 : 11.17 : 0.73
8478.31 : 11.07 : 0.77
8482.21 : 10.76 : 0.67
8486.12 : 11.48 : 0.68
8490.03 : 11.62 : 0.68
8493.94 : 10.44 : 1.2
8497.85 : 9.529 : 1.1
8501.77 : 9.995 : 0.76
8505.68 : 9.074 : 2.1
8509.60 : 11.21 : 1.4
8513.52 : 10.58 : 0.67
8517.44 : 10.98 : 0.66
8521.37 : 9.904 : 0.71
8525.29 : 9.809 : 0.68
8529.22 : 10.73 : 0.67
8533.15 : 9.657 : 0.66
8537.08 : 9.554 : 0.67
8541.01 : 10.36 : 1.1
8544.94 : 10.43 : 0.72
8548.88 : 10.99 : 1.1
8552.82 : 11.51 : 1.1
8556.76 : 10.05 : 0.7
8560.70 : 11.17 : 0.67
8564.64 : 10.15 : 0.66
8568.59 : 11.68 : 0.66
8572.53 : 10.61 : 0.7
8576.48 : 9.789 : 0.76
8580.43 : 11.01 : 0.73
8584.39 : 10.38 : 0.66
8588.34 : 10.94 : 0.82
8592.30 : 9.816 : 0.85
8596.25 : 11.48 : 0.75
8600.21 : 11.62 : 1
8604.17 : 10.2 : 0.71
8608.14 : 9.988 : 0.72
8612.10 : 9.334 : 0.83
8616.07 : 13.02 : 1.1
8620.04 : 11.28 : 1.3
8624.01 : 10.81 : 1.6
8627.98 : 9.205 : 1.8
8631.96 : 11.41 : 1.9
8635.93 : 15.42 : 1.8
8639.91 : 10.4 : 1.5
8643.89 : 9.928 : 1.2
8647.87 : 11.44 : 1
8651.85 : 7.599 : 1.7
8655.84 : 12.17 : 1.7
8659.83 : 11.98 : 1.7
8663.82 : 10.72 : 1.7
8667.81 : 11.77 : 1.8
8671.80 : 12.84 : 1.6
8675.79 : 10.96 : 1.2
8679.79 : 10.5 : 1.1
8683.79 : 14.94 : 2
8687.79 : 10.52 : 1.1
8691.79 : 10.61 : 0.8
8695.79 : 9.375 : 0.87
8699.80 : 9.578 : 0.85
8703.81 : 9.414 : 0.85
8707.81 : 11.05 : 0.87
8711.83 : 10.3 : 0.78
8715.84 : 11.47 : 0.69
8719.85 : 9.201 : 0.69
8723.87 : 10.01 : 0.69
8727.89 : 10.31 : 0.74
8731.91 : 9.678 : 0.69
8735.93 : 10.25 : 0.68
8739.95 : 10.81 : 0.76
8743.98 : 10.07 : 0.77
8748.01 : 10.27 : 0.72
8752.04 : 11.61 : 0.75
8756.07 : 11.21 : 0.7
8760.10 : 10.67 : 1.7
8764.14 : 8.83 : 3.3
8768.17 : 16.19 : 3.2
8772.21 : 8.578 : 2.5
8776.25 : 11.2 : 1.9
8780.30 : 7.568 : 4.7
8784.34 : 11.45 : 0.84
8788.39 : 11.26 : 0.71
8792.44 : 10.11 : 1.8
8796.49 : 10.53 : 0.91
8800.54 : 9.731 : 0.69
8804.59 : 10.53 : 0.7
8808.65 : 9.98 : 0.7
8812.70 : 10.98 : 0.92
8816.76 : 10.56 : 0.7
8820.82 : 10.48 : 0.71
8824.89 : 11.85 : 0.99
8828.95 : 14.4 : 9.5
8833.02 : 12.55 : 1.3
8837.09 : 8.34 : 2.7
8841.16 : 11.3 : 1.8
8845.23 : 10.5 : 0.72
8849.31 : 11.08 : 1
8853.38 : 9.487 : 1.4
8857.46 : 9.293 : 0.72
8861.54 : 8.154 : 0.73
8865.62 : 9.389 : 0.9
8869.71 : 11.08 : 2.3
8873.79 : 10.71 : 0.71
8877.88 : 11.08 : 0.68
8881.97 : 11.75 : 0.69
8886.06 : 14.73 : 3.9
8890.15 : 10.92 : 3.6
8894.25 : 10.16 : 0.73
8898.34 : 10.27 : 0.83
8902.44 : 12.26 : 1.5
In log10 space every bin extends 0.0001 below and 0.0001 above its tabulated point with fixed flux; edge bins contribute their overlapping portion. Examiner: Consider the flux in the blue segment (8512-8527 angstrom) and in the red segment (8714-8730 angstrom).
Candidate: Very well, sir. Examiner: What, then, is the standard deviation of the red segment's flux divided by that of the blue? 1.7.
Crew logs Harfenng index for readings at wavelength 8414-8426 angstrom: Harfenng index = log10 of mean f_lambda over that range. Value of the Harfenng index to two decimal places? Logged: 1.04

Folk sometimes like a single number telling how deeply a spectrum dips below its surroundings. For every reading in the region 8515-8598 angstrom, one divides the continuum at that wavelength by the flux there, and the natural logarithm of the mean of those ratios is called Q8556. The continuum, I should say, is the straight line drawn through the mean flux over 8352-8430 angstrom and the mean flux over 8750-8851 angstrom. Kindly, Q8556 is 0.059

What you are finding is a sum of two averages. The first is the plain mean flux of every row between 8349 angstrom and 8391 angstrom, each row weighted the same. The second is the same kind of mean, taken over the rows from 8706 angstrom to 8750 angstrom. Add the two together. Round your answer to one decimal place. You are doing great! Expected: 21.7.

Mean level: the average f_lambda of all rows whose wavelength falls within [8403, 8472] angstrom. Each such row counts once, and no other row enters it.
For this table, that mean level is 11.3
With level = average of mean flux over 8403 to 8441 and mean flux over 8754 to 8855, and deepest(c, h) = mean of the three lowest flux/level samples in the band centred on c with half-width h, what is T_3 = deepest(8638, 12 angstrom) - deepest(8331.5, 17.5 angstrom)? 0.37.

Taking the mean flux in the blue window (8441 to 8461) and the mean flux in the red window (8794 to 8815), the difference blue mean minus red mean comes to 2.0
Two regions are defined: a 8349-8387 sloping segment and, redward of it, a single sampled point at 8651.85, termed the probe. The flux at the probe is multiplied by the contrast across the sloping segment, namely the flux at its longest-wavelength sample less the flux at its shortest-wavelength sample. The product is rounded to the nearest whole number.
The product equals 21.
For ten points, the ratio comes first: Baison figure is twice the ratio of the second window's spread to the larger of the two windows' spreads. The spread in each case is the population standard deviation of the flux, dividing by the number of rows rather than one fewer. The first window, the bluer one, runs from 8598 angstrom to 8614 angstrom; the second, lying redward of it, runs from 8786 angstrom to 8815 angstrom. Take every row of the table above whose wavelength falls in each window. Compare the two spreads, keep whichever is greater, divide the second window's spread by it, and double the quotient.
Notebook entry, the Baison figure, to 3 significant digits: 1.22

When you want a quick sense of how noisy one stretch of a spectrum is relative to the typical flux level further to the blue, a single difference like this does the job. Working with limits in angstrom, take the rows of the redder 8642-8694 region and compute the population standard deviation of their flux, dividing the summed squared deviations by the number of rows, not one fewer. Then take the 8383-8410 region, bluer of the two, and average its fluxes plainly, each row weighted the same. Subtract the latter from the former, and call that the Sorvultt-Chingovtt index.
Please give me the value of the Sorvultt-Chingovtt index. -9.6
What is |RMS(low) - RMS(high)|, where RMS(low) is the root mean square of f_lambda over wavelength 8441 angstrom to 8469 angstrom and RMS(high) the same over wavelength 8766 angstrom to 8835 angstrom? 0.77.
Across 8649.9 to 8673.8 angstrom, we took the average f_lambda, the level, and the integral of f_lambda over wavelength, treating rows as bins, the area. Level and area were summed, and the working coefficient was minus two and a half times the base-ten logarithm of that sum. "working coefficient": -6.11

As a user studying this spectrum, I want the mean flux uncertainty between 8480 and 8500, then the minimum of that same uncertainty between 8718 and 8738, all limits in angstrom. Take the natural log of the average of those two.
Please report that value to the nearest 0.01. -0.26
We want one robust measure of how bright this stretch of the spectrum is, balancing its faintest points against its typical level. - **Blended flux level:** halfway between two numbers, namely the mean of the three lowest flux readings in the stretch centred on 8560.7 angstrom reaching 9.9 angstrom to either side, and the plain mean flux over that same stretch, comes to 10.7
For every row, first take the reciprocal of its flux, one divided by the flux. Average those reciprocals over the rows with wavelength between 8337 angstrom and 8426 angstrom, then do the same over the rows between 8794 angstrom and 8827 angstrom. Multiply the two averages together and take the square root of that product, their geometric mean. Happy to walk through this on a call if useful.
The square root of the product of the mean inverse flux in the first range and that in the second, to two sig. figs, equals 0.074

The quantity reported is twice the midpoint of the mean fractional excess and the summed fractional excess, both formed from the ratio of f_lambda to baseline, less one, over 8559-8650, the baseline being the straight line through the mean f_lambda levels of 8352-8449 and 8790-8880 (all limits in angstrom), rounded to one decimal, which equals 0.0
